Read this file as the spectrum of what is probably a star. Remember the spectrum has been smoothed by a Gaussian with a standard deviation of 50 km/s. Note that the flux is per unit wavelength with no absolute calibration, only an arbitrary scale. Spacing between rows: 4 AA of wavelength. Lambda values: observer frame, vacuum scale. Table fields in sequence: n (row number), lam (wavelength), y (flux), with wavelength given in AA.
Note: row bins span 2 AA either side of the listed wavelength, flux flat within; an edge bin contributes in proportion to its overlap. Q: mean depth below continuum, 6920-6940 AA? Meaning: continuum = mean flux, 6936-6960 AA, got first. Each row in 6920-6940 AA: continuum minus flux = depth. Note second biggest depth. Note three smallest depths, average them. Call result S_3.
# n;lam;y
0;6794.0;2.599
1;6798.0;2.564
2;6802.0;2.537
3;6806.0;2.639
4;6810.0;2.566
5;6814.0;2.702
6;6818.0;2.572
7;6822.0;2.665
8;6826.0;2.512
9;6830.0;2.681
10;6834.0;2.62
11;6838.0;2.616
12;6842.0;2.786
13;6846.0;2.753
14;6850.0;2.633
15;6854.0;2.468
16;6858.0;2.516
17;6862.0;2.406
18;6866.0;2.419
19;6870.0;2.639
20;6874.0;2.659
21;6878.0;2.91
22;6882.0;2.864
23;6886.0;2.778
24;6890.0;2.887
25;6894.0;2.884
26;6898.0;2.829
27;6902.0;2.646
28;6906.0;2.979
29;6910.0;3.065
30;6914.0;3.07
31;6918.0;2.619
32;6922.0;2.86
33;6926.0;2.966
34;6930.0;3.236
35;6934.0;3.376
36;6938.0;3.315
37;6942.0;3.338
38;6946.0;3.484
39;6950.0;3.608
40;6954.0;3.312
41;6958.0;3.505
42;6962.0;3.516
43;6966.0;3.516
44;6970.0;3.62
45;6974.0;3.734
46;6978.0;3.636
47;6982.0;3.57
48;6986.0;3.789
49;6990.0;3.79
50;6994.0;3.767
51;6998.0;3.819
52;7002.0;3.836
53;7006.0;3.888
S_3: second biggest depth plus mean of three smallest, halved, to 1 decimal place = 0.3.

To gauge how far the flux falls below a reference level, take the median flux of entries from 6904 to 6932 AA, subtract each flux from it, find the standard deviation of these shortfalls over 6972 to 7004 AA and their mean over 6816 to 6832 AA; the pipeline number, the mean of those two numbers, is 0.23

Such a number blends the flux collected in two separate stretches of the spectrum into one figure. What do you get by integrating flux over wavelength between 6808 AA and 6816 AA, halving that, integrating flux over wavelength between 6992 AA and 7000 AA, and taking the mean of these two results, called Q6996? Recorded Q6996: 20.4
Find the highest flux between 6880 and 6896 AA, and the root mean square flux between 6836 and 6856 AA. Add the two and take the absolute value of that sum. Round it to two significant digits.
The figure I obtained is 5.5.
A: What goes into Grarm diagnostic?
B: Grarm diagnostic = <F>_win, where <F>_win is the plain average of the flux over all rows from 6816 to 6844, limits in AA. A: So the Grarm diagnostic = 2.64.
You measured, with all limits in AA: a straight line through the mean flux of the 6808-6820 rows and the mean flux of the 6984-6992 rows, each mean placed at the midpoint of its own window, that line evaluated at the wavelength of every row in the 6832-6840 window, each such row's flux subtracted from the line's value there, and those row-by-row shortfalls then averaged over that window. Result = 0.14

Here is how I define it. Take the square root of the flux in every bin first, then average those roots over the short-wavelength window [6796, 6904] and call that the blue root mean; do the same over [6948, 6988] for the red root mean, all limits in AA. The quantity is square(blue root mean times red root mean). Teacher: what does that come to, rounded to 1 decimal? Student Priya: 9.5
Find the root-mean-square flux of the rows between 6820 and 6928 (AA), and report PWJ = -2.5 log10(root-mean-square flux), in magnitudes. -1.09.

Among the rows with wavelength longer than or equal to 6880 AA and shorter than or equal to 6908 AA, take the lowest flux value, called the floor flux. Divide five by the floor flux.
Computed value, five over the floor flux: 1.89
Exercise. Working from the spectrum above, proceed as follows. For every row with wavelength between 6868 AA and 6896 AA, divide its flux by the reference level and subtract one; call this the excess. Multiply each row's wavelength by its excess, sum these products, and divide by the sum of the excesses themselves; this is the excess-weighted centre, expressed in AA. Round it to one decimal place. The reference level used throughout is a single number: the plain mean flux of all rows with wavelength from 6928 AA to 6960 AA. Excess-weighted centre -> 6881.0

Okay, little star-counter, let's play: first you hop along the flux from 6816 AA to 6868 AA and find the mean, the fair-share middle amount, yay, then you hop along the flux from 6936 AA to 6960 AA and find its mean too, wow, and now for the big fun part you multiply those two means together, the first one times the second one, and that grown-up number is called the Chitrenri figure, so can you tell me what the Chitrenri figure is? 8.9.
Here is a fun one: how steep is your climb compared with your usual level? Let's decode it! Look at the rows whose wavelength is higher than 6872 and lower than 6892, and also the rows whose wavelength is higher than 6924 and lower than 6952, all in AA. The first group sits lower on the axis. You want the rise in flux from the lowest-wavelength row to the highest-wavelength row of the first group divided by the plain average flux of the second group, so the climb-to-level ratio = 0.068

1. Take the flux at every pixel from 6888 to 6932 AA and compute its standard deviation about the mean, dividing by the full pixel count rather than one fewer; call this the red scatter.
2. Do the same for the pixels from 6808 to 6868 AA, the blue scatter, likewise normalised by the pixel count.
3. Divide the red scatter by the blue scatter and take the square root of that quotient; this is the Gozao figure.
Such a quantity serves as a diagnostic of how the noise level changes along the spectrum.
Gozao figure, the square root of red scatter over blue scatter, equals 1.2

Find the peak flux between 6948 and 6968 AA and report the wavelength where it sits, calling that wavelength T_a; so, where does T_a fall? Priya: 6950.0 AA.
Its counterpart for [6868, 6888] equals 6878.0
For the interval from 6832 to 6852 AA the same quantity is 6842.0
